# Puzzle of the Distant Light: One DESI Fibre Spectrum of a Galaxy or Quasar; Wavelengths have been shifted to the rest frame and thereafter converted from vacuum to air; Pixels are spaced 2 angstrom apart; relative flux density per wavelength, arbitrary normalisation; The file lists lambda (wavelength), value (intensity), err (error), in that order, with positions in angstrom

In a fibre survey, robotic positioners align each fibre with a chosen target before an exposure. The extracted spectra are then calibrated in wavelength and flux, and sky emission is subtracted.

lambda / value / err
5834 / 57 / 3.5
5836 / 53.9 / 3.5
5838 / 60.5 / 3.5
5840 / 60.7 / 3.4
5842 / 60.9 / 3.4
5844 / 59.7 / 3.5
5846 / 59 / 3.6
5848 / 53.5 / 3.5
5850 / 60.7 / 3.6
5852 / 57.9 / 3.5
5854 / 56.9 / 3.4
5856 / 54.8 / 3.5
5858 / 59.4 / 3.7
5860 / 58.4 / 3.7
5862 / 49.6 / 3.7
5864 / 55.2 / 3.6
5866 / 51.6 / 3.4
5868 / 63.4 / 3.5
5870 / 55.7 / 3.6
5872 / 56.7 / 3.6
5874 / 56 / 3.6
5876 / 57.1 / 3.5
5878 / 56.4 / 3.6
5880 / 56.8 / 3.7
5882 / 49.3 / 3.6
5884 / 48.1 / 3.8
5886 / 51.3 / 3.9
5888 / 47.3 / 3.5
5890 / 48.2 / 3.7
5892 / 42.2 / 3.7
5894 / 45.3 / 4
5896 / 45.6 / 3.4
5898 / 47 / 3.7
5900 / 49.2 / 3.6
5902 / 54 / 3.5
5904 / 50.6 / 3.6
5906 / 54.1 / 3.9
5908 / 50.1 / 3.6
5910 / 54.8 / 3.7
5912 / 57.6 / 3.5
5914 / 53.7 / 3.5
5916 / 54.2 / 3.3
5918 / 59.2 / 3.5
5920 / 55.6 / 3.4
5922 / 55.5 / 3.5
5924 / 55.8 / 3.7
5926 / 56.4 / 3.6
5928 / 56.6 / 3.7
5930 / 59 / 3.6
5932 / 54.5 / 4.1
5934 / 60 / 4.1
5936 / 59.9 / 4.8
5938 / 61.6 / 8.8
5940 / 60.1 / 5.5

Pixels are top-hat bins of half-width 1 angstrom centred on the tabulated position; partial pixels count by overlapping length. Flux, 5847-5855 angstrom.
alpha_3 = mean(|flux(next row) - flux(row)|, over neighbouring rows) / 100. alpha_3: 0.037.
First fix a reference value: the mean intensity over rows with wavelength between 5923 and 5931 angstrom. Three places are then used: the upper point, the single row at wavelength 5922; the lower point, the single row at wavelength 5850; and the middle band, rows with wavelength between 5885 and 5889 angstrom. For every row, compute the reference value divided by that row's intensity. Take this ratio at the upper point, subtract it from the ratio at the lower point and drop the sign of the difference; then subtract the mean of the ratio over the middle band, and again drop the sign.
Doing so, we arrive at 1.07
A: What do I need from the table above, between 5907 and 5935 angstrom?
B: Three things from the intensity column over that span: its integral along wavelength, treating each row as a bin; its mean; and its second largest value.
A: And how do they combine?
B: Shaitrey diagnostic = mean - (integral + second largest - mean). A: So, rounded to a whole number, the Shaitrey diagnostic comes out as -1513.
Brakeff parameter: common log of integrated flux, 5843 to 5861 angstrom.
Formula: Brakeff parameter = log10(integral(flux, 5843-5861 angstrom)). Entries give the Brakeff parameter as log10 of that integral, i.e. 3.02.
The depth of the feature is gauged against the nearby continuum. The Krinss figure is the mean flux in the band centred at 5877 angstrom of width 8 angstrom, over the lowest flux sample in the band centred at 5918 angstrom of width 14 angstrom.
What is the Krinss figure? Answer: 1.05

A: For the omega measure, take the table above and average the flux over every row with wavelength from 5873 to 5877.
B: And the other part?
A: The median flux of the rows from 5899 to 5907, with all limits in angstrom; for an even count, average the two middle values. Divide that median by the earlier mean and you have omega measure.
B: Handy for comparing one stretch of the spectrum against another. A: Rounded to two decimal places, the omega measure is 0.92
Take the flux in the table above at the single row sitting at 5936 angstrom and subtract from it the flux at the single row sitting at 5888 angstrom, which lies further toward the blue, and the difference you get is 13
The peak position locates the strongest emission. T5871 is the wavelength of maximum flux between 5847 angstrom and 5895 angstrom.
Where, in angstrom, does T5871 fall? 5868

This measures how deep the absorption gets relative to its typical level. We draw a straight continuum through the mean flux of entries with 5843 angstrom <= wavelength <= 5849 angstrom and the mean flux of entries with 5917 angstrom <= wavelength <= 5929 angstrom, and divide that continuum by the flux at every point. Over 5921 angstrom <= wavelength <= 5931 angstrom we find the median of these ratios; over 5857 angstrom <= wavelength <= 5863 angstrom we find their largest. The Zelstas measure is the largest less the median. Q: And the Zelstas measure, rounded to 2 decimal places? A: 0.15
